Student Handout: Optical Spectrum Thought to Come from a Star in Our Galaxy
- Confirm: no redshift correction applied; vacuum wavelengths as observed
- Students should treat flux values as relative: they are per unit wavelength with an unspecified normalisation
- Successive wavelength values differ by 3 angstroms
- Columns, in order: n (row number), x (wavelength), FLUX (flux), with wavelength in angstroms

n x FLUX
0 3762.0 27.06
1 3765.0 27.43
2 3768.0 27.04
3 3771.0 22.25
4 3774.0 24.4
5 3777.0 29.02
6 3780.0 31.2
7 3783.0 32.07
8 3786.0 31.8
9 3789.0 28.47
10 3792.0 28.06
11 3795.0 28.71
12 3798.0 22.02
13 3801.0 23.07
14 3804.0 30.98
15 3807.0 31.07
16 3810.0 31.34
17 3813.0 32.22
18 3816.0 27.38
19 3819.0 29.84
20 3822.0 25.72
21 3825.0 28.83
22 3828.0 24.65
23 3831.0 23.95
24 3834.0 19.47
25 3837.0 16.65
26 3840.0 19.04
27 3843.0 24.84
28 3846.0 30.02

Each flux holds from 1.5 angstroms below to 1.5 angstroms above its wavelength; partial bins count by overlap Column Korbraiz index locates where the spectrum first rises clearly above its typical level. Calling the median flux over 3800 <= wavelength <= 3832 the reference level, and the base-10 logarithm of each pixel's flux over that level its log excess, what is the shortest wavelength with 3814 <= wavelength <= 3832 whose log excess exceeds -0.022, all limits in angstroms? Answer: 3819.0 angstroms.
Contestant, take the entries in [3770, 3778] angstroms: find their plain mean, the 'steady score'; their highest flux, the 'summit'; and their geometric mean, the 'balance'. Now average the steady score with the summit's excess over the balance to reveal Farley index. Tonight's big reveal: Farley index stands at 14.6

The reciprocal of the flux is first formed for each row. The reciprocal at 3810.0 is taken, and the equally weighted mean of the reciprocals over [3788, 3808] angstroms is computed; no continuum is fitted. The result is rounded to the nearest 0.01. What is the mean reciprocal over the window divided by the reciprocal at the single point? 1.16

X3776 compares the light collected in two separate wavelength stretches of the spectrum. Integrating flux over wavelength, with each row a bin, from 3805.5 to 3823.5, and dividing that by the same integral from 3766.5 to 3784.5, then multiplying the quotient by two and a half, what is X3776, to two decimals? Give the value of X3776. 2.67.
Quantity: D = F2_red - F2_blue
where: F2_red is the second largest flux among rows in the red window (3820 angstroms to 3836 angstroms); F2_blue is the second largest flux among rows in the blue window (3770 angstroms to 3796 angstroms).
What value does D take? -6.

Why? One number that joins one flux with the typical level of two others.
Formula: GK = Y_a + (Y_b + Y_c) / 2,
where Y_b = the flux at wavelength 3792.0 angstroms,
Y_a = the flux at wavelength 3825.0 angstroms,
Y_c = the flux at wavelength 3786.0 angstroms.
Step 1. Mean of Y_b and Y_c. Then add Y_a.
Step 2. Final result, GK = 58.8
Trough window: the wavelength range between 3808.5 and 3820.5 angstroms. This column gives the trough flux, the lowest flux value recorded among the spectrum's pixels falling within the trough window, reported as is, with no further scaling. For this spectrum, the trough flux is 27.38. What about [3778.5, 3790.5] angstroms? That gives 28.47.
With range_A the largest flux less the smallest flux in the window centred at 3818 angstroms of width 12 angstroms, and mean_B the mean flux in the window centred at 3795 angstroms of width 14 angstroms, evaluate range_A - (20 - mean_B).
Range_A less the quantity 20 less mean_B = 12.6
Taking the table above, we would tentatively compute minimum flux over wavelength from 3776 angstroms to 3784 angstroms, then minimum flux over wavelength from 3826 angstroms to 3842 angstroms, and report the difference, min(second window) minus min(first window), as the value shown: -12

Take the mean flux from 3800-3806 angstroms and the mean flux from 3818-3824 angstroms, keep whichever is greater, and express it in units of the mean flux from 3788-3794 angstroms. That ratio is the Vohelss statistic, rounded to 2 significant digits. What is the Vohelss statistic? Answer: 0.98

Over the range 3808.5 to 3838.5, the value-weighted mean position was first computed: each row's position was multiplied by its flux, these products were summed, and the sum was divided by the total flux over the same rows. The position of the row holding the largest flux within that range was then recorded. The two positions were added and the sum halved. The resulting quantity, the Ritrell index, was 3817.5 angstroms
